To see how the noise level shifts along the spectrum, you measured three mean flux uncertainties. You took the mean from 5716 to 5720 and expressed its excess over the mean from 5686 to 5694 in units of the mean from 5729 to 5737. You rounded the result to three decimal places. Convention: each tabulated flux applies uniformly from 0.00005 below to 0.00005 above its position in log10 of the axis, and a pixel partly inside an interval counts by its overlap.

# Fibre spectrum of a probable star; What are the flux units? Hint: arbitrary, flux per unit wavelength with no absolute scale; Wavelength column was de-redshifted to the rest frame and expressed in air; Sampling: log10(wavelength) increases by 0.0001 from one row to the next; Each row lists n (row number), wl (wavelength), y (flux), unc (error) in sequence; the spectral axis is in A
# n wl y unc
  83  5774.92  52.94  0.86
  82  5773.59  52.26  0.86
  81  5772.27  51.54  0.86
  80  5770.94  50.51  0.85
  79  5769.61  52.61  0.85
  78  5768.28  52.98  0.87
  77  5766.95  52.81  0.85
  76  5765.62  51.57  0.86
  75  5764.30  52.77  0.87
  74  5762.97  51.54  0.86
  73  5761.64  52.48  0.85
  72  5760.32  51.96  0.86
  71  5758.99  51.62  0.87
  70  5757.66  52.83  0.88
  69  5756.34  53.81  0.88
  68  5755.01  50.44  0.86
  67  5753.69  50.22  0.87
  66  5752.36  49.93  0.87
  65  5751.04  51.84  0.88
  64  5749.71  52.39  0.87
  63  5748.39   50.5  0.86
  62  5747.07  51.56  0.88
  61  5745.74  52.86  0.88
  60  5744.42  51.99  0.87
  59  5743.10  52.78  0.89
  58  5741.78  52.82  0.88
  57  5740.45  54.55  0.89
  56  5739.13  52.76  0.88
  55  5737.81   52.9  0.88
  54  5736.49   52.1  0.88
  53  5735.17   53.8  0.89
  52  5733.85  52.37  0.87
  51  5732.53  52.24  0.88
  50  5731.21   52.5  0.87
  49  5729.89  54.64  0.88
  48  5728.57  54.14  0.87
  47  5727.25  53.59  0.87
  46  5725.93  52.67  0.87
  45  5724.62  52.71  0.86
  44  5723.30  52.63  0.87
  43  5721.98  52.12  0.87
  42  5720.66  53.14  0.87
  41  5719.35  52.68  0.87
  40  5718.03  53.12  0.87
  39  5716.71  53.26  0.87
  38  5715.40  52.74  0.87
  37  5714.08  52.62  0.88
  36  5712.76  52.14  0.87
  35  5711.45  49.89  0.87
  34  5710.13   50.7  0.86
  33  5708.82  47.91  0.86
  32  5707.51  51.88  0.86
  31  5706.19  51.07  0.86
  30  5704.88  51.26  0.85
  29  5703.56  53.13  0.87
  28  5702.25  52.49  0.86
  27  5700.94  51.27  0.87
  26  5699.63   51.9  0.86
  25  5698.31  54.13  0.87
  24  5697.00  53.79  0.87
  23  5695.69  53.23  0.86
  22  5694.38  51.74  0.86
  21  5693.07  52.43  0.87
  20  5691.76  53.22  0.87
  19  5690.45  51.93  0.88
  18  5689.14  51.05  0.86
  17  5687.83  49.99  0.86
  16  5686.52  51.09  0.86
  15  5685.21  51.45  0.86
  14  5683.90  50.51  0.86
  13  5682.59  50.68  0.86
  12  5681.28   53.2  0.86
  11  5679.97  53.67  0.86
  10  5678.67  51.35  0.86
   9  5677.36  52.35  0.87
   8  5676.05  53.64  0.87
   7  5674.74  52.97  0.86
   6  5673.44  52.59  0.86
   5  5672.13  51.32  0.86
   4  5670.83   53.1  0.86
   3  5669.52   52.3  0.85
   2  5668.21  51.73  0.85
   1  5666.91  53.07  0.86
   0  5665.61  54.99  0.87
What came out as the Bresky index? 0.004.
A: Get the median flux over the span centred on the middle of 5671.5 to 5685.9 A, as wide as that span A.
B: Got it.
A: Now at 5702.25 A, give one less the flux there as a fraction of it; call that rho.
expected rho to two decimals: 0.00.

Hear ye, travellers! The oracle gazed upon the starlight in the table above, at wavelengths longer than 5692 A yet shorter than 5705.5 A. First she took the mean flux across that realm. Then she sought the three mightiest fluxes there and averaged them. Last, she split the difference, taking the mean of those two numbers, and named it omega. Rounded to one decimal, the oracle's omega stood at 53.1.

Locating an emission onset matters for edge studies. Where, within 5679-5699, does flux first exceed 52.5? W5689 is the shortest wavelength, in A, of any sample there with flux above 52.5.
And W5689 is 5679.97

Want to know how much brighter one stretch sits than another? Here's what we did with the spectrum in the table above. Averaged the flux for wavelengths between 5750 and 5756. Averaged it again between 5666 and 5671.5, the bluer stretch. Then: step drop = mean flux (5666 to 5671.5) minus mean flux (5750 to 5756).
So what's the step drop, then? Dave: 1.9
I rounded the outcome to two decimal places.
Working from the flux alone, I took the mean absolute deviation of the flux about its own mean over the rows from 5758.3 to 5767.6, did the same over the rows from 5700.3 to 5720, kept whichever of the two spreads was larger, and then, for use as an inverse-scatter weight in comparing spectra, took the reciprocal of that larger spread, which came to 0.90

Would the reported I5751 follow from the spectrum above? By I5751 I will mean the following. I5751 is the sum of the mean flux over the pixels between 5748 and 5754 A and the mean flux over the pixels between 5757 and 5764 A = 103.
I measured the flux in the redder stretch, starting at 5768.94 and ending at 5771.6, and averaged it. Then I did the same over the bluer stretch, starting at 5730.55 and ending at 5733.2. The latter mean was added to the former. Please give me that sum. 103.9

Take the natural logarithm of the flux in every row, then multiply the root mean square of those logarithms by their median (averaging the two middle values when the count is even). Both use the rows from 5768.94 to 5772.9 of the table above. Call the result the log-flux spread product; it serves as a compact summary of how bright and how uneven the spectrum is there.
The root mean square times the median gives 15.5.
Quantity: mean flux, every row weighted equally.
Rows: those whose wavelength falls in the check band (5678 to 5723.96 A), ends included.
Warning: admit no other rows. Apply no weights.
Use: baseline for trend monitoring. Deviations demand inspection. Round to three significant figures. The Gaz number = 52.0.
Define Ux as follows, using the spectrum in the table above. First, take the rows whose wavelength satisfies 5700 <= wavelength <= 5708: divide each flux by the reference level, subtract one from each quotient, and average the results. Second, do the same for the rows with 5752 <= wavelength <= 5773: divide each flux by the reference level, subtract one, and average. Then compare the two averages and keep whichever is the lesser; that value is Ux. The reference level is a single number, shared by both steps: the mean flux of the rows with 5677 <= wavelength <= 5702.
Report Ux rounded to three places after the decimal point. -0.004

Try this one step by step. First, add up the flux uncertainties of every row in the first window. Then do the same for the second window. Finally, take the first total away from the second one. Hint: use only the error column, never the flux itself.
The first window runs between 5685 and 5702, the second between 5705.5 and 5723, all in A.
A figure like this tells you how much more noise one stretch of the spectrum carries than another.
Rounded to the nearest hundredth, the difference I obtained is 0.03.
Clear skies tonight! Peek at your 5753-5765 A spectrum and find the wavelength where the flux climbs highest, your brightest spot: 5756.34 A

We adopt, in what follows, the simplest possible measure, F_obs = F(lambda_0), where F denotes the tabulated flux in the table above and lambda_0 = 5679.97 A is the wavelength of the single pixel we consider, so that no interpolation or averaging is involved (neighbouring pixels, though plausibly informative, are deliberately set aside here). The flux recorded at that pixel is 53.67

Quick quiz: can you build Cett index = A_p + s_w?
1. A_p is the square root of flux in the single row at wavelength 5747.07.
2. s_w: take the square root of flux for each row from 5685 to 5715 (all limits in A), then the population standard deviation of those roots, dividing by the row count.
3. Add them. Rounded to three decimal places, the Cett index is 7.275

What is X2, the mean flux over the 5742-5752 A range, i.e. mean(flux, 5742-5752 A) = 52.0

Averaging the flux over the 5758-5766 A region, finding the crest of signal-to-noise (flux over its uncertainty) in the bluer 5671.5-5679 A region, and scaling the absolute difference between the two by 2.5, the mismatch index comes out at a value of 24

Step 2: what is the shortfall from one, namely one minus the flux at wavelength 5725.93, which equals -51.7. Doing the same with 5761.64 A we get -51.5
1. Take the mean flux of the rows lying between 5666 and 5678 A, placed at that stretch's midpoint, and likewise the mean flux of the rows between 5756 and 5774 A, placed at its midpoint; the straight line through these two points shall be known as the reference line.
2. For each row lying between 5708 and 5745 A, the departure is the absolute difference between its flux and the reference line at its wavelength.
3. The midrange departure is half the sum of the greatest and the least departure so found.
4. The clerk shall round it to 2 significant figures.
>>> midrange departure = 2.3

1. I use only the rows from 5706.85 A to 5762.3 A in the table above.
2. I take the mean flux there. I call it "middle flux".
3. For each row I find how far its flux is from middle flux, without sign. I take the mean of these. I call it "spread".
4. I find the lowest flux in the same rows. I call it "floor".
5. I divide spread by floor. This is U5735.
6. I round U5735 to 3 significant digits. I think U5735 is 0.0196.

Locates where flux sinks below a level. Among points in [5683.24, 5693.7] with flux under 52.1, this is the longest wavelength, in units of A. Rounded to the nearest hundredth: 5690.45 A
